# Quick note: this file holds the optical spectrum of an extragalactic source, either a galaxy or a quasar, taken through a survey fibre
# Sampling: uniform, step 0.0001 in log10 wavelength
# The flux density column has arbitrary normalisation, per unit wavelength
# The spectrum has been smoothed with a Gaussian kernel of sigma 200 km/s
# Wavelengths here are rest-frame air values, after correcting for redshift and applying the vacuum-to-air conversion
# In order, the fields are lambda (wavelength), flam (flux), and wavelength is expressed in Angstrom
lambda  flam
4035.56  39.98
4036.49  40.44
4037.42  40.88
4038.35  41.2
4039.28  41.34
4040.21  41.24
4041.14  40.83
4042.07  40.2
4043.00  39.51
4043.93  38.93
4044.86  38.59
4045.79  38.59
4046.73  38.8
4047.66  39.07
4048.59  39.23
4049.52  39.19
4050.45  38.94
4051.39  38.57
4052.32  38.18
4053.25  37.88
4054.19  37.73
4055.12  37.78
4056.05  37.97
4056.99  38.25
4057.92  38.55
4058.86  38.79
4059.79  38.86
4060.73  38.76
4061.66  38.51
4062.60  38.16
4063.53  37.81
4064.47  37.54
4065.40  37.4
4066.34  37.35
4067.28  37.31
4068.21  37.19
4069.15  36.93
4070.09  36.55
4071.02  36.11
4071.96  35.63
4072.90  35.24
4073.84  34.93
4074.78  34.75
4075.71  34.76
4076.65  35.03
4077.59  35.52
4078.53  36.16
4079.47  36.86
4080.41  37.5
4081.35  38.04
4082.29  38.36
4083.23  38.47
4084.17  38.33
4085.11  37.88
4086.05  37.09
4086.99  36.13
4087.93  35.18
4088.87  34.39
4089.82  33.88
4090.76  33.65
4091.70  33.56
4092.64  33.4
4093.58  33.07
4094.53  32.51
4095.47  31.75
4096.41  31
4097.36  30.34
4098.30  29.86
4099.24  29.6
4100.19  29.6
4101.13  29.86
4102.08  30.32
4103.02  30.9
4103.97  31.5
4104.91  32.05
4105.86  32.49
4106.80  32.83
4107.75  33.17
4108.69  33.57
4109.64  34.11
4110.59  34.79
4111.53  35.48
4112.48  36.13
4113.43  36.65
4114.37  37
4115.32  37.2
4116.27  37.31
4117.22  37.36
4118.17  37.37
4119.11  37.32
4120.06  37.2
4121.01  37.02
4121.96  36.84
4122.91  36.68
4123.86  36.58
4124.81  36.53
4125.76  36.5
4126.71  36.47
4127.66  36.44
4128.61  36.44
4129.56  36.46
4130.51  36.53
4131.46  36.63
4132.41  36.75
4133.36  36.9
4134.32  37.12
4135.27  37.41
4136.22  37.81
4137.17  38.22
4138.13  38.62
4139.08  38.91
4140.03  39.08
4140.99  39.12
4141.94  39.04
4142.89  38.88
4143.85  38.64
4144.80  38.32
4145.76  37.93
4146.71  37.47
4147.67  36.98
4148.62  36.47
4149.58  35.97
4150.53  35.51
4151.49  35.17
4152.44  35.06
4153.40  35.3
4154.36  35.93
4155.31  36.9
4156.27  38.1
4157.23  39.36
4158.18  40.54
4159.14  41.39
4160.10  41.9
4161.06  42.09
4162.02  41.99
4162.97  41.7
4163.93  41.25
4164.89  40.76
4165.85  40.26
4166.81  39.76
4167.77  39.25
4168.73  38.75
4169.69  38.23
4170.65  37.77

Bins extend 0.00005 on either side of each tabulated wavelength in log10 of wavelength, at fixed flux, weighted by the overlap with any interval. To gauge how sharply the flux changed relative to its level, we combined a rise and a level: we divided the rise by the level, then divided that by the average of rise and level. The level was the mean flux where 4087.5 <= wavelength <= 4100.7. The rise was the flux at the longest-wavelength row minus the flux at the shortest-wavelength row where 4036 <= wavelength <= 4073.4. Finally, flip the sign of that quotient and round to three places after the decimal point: 0.012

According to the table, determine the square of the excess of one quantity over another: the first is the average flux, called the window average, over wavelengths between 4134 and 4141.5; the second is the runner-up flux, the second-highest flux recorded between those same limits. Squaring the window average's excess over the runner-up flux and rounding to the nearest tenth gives 0.6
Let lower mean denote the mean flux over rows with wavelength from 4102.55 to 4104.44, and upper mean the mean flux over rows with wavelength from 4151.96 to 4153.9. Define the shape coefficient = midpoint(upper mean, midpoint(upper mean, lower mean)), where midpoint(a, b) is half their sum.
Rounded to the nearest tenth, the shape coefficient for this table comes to 34.2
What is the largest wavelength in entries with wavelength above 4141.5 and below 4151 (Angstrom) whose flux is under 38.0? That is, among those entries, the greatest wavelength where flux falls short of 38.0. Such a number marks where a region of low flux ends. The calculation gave 4150.53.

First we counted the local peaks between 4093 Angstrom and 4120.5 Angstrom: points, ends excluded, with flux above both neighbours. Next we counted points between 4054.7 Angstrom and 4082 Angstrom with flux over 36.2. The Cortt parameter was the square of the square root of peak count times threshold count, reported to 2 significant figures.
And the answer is 20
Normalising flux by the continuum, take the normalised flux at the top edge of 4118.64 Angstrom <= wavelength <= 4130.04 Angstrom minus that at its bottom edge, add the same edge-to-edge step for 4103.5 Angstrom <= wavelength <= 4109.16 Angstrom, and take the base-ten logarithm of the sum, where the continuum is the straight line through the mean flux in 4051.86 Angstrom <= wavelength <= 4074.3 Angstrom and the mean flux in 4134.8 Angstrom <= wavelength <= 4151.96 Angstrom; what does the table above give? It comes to -1.51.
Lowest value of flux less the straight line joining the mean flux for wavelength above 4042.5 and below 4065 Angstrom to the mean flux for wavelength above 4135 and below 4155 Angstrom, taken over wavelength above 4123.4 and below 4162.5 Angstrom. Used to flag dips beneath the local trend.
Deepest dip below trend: -2.3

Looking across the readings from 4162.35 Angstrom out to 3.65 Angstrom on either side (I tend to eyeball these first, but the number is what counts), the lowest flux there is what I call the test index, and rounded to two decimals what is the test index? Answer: 40.26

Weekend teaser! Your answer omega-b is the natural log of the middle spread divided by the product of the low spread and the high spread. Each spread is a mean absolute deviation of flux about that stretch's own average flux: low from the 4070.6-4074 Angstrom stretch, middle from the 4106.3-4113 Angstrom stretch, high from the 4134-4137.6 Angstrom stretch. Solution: 1.9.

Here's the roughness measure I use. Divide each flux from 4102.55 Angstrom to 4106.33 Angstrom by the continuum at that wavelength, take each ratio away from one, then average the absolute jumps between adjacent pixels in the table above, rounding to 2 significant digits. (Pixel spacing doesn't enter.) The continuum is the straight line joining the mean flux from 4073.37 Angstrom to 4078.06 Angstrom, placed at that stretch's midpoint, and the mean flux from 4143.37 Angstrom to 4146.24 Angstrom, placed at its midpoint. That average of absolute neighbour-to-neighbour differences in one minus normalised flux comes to 0.013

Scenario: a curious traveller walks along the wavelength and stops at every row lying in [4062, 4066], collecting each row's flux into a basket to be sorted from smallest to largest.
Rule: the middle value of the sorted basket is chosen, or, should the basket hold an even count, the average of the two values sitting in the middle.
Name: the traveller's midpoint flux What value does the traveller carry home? 37.7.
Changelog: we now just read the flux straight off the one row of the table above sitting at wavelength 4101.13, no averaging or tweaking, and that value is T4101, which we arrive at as 29.86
